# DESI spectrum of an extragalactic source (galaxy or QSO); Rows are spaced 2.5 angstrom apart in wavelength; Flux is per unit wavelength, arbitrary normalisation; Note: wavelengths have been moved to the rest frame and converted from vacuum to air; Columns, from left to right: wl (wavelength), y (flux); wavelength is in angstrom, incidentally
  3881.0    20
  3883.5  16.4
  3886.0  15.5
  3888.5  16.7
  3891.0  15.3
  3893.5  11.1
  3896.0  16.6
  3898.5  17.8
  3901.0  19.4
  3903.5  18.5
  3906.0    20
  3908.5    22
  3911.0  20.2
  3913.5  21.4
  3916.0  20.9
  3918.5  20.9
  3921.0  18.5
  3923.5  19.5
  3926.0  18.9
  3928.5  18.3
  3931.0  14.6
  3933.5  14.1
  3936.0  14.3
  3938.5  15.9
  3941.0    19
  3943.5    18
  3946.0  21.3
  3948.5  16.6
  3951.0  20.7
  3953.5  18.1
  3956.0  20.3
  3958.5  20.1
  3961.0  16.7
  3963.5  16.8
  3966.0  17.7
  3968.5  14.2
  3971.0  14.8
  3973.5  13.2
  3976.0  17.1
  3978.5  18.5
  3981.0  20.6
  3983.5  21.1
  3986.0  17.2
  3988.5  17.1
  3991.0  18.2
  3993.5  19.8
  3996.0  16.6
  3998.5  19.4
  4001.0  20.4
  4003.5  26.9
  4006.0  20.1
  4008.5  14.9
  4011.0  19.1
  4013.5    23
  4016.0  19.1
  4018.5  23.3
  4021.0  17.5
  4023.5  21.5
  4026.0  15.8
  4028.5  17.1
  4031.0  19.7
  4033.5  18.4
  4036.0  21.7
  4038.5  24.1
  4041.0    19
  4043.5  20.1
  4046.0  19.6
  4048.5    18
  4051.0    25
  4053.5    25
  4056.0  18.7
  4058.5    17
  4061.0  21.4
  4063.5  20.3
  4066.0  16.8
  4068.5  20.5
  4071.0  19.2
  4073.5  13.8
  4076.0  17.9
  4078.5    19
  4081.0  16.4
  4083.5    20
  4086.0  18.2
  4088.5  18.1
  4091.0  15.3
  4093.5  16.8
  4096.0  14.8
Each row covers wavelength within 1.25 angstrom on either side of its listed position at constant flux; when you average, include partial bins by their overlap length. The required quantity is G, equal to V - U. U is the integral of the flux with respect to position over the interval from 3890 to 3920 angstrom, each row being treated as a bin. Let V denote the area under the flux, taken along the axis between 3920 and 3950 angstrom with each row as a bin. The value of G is -38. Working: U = 561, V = 523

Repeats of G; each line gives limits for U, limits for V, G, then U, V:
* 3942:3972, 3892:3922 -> 28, 539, 567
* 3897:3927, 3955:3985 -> -67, 594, 527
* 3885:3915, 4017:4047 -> 57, 538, 594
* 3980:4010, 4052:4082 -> -13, 580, 567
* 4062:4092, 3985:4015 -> 42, 540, 582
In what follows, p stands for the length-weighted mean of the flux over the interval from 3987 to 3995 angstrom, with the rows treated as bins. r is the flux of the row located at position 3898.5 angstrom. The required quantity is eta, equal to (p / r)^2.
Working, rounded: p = 18.3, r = 17.8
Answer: 1.05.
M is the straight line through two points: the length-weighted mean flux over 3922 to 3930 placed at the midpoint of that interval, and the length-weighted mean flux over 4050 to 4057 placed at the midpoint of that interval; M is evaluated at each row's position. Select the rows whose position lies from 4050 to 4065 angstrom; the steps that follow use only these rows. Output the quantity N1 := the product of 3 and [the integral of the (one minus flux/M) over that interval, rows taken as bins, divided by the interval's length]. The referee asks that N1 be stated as 0.3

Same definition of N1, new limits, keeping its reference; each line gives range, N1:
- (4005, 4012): 0.5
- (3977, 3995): 0.3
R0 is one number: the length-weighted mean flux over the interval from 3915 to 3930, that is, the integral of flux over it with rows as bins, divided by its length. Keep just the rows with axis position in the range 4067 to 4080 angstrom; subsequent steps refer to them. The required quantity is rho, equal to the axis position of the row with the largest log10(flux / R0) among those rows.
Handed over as 4068.5 angstrom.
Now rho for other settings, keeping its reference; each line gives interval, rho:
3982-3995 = 3983.5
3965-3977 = 3966.0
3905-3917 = 3908.5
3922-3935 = 3923.5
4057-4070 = 4061.0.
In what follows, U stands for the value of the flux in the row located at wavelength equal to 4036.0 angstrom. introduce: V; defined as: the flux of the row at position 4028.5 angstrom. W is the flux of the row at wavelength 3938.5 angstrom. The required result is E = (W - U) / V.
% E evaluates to -0.34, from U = 21.7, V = 17.1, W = 15.9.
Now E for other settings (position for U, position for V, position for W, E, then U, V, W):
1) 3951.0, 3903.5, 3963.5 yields -0.21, 20.7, 18.5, 16.8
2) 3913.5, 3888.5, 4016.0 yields -0.14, 21.4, 16.7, 19.1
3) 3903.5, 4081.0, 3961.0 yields -0.11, 18.5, 16.4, 16.7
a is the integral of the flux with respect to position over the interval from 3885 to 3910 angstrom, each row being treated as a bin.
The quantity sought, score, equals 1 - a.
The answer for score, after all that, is -432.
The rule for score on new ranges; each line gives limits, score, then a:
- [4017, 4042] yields -494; 495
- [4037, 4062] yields -519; 520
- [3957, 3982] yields -423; 424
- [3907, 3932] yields -488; 489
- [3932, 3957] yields -443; 444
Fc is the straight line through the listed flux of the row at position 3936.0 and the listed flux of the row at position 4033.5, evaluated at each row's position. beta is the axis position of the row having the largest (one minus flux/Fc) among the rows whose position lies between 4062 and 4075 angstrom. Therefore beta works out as 4073.5 angstrom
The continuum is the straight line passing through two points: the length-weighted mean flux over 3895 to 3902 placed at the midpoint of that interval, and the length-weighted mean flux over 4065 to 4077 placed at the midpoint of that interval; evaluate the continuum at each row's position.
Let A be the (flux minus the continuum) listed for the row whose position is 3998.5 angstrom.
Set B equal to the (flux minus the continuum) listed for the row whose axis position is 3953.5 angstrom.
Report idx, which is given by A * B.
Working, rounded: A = 1.6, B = 0.3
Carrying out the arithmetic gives 0.4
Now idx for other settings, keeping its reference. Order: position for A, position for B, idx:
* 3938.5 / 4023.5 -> -7.4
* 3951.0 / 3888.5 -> -3.6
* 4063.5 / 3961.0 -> -3.0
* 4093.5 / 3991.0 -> -0.3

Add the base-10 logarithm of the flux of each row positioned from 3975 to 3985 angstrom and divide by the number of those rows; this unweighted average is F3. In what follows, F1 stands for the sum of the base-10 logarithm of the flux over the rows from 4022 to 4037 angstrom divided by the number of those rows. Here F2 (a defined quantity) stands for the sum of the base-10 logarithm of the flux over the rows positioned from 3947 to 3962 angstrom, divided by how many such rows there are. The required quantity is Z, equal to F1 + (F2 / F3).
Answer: 2.27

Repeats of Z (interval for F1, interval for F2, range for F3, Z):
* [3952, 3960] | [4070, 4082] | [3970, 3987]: 2.29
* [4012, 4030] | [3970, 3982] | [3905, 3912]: 2.22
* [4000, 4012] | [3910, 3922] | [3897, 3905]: 2.33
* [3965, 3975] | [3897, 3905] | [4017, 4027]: 2.16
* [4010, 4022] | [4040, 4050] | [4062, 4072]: 2.31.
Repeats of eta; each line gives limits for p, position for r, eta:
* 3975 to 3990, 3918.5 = 0.79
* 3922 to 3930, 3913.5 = 0.77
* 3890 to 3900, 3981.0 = 0.55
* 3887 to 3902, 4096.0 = 1.18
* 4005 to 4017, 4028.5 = 1.26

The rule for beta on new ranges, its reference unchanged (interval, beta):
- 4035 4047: 4041.0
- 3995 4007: 3996.0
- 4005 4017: 4008.5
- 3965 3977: 3973.5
